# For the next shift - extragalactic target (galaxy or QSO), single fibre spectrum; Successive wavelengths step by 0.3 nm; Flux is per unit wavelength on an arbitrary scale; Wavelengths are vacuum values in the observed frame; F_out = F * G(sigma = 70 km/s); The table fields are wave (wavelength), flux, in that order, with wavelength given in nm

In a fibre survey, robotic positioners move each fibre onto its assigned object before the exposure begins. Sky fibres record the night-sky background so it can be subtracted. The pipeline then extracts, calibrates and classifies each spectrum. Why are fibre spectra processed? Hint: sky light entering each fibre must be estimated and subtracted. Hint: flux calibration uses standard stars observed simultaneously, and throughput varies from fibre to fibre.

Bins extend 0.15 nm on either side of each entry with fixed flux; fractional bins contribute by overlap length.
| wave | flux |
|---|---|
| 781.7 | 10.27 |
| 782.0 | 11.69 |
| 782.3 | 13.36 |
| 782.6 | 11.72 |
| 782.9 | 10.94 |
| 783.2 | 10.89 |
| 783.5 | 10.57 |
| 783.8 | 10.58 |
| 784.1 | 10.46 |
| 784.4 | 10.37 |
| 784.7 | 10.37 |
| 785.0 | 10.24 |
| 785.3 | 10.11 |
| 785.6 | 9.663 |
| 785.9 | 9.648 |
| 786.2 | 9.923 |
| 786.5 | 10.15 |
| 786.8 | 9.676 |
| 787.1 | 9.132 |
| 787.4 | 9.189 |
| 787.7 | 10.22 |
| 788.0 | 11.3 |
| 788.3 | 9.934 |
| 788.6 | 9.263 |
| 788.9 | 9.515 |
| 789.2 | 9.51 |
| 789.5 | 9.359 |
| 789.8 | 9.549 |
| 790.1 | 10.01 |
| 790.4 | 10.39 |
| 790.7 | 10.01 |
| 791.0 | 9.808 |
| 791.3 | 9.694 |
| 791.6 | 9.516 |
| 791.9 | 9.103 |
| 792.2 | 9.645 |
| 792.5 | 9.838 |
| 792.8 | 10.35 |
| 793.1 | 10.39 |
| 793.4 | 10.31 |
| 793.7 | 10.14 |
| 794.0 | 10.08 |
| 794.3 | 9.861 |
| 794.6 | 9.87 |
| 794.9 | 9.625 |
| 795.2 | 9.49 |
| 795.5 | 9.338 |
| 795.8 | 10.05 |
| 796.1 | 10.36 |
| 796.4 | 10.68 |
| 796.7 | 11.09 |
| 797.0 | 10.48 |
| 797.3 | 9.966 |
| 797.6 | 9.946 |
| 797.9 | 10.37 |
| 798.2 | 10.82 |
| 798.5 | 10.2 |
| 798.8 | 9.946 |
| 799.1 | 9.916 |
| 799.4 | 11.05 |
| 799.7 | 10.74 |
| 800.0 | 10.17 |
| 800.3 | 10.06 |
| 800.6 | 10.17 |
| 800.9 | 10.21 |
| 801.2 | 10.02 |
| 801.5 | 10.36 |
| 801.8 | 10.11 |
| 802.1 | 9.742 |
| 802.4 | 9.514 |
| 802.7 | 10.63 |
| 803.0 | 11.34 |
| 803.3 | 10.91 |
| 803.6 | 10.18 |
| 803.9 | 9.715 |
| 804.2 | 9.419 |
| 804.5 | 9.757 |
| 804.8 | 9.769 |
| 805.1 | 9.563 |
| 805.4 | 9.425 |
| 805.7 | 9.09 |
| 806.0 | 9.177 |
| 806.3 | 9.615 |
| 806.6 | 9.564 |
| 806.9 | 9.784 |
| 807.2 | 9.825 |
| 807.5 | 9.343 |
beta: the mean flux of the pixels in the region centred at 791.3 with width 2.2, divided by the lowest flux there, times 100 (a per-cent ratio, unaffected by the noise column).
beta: 107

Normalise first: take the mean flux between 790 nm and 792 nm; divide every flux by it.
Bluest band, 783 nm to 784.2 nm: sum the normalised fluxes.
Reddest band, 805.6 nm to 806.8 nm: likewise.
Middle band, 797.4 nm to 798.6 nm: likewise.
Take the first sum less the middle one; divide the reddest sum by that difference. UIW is 32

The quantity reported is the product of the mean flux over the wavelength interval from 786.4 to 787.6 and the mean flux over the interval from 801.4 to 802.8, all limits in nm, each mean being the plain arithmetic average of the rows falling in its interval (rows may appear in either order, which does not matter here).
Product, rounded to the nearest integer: 96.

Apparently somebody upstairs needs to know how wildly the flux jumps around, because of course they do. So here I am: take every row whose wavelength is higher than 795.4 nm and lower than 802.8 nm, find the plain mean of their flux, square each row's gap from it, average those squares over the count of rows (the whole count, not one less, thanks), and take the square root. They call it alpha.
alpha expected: 0.42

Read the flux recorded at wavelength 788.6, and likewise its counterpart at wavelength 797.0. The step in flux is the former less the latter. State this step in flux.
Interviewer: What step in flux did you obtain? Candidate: -1.2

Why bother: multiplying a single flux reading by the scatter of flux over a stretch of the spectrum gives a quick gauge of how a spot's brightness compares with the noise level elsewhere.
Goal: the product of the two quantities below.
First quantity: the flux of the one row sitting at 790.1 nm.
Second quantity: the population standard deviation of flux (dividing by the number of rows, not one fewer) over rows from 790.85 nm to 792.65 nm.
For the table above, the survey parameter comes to 2.5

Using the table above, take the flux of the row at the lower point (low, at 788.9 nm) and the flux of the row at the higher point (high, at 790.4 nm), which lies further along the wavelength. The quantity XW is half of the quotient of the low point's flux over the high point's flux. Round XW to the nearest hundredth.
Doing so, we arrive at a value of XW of 0.46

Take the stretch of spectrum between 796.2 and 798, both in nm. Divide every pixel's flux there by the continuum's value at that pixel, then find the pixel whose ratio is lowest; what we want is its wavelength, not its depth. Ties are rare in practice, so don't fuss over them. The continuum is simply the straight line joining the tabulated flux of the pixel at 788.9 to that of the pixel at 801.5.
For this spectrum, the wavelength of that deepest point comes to 797.6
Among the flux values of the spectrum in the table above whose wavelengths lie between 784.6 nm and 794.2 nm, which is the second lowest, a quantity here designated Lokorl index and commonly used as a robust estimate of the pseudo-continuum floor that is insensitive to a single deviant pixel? 9.132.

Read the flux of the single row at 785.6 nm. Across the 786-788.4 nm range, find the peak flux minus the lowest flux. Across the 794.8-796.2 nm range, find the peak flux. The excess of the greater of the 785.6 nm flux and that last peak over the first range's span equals 8.2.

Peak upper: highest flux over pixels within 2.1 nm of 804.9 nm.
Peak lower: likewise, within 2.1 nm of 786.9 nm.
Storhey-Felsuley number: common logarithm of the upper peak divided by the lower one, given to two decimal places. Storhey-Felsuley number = 0.00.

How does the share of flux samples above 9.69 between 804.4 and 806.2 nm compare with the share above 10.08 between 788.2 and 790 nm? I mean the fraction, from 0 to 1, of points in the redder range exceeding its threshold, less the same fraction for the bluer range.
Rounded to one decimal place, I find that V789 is 0.3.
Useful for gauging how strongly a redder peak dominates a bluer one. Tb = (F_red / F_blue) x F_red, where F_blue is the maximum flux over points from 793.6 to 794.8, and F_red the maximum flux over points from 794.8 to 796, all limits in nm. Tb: 9.96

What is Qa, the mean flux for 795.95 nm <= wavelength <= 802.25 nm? 10.3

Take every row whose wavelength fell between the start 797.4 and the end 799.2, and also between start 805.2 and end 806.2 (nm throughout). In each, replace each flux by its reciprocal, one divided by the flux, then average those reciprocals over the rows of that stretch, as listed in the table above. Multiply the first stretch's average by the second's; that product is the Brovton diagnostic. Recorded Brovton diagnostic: 0.0106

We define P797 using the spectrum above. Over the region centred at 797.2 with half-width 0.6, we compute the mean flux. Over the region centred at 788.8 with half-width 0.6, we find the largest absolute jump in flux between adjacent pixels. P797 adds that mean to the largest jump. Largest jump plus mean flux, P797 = 11.0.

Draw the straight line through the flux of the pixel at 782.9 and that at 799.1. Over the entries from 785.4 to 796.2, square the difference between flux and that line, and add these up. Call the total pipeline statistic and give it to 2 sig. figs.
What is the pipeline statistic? 22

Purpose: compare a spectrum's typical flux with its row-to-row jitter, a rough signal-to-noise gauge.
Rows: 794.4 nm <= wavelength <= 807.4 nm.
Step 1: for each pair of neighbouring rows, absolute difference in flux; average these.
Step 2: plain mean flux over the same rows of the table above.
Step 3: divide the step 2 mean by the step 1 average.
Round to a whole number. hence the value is 29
